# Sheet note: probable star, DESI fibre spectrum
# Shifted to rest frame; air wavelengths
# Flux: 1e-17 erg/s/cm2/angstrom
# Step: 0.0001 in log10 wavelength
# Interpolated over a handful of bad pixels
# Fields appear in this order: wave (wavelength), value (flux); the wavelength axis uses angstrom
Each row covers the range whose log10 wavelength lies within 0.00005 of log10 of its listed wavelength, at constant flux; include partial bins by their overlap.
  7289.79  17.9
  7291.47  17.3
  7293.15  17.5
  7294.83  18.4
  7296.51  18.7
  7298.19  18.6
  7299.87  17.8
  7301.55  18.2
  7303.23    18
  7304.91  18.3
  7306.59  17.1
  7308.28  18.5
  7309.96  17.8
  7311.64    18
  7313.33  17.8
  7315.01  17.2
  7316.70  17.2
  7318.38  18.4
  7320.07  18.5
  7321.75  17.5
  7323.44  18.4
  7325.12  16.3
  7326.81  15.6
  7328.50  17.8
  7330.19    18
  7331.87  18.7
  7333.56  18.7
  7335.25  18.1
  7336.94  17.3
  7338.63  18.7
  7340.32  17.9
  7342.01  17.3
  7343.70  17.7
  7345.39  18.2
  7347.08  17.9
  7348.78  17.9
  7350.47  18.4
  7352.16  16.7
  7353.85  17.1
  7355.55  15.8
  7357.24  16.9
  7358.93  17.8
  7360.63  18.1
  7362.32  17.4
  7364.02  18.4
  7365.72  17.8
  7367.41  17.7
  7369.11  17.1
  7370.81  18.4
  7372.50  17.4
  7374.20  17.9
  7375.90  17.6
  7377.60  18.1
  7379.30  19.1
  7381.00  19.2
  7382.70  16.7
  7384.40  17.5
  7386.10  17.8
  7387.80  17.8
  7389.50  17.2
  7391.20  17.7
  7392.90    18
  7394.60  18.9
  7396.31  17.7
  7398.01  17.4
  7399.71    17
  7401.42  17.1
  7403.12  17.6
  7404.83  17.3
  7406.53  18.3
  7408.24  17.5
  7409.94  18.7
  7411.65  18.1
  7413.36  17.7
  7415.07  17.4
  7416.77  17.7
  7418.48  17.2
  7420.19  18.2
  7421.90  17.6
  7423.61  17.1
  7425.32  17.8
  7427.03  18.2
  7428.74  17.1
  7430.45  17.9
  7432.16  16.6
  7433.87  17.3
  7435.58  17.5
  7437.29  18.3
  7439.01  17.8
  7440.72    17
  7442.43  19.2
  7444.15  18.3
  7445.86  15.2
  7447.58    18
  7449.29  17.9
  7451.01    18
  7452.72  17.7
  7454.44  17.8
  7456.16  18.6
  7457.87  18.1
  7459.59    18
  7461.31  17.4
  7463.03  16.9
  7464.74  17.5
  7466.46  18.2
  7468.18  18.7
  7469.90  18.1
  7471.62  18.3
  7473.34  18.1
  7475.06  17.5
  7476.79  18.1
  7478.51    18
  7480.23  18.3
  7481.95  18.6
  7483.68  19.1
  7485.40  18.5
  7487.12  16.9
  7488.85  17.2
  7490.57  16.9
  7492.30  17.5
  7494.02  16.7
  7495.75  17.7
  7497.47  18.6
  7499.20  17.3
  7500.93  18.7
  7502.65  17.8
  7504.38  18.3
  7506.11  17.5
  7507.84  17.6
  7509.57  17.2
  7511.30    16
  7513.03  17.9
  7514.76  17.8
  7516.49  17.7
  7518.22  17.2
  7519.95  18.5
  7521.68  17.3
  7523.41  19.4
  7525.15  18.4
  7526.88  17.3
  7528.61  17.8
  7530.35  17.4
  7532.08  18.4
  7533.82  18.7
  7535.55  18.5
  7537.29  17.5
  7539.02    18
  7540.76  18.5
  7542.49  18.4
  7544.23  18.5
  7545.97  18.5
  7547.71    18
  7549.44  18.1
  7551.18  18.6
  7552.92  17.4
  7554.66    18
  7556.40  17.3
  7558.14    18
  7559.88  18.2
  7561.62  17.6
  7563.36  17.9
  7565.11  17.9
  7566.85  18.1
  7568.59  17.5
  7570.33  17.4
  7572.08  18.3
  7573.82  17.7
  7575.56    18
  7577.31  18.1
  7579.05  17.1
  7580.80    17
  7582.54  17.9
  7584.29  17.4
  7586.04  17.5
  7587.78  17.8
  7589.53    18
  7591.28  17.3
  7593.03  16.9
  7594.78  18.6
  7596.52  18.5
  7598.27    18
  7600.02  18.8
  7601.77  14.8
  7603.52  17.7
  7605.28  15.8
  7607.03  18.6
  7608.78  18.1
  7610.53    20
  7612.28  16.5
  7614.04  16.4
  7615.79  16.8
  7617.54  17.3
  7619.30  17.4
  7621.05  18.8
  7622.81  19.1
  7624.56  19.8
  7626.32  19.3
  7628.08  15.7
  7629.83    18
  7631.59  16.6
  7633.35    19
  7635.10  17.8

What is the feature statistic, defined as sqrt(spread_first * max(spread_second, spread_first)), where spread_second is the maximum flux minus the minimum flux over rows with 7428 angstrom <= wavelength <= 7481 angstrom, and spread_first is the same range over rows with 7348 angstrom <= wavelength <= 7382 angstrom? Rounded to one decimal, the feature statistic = 3.7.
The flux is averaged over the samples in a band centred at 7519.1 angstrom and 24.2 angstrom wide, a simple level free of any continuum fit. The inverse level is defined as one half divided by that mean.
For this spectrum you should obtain 0.0283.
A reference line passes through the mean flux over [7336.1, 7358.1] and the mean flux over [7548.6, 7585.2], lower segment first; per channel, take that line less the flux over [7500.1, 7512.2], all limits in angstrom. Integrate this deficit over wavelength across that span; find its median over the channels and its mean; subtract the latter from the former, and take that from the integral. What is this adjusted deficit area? 1.6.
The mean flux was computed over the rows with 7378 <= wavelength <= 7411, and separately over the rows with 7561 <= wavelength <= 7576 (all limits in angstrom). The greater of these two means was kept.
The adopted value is 17.82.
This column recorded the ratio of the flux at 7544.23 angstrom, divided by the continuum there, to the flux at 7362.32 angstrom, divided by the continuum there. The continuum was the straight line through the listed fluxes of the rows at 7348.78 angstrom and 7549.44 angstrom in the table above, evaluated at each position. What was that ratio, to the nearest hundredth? 1.05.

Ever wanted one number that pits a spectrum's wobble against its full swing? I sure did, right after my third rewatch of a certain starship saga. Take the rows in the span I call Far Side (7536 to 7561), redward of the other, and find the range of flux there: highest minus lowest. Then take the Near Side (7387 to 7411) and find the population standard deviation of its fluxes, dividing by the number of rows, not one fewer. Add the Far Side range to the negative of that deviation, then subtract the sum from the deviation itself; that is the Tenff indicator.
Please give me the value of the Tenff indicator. -0.2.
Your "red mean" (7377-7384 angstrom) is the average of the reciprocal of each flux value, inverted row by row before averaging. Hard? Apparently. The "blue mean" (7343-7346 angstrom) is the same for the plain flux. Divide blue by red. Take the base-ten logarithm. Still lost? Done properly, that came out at 2.51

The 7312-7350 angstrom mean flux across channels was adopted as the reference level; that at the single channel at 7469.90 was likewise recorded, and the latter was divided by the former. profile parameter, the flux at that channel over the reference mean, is 1.02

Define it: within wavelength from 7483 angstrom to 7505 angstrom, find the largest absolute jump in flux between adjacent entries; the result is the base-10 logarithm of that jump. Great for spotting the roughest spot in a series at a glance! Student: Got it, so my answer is 0.20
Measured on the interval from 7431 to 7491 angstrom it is 0.49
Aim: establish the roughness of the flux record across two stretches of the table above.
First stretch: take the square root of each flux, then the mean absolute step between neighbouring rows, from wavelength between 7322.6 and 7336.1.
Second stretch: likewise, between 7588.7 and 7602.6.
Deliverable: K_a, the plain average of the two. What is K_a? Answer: 0.13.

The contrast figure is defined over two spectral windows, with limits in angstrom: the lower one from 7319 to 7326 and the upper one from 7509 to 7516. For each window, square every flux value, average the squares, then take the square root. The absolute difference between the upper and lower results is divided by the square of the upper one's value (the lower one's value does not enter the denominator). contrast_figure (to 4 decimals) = 0.0015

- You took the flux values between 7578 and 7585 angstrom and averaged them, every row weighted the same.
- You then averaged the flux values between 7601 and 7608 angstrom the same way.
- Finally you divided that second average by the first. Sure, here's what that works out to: 0.96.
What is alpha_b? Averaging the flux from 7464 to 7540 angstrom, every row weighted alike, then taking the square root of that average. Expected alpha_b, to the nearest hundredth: 4.23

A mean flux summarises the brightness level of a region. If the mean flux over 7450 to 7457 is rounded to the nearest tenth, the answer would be 18.0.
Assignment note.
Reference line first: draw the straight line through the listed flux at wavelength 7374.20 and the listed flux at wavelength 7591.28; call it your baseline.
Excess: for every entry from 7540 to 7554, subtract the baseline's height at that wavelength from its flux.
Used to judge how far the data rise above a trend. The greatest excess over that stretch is 1.19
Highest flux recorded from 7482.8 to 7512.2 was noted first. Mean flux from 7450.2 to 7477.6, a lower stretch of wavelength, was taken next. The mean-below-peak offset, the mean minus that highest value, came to -1.16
